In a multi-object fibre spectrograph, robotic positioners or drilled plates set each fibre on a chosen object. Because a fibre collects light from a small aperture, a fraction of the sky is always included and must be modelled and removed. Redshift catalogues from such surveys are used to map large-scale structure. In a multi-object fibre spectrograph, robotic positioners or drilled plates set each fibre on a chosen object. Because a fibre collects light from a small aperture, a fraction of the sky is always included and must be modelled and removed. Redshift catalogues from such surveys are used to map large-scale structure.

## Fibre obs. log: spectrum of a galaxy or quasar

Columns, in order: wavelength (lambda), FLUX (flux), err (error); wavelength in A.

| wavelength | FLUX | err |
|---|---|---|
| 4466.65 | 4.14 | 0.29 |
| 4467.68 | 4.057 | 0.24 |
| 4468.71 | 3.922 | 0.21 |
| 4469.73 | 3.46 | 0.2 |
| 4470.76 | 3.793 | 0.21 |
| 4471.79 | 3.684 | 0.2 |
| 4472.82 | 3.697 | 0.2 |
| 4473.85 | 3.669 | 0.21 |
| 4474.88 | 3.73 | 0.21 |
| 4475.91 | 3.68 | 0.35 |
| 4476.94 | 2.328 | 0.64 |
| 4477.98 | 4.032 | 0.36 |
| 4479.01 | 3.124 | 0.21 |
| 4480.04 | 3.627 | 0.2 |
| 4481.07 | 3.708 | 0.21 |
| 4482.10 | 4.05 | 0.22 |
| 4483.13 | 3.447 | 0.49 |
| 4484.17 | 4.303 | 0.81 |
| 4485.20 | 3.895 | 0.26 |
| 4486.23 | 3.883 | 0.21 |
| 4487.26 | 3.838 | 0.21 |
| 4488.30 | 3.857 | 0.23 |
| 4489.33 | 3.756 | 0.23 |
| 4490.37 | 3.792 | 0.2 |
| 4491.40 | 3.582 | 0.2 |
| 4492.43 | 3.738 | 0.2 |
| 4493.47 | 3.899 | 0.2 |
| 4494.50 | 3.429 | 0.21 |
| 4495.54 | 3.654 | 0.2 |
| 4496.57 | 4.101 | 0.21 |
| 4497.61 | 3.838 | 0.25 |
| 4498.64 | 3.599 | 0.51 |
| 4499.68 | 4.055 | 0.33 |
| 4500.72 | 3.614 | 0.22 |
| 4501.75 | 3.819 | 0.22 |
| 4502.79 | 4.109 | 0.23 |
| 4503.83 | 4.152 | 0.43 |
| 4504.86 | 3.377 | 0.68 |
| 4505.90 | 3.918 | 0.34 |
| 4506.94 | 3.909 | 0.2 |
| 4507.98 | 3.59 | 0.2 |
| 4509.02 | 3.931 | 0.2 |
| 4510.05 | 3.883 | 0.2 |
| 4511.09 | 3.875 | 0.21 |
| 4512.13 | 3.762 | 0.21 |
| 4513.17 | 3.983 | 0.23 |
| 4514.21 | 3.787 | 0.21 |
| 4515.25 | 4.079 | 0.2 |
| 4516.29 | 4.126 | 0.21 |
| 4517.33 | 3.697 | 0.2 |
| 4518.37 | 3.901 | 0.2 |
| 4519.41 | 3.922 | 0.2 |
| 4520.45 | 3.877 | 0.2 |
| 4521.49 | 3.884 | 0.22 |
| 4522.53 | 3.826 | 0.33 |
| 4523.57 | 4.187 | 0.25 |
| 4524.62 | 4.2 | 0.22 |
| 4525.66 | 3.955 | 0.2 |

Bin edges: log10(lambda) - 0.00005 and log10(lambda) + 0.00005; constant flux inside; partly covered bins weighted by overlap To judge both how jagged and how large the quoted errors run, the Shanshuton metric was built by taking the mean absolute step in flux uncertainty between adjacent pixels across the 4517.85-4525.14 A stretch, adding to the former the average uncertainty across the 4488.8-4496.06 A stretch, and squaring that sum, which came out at 0.060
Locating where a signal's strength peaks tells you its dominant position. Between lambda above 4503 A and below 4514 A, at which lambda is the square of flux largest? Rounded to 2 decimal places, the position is 4503.83 A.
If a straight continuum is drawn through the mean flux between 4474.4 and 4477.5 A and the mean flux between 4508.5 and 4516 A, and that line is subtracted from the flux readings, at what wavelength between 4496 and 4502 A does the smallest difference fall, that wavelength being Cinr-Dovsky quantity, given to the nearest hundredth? 4500.72 A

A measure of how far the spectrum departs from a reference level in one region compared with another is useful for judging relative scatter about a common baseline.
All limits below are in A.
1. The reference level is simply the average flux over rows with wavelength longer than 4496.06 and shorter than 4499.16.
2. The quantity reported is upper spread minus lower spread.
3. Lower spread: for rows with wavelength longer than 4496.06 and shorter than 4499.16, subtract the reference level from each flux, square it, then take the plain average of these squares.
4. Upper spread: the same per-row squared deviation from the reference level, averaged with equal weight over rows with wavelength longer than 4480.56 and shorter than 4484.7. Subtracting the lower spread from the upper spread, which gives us 0.065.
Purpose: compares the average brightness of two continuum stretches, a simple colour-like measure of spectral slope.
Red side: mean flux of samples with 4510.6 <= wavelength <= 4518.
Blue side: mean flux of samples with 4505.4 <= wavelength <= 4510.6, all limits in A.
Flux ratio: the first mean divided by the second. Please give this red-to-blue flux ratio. 1.01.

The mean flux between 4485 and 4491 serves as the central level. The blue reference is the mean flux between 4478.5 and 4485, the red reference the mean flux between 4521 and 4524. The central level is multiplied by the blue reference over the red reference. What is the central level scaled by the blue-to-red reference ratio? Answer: 3.59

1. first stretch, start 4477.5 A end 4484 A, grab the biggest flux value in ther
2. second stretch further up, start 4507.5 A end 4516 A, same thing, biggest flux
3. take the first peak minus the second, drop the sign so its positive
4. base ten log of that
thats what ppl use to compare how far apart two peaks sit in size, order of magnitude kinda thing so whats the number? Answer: -1.5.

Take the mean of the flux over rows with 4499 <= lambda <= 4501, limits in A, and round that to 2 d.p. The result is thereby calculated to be 3.83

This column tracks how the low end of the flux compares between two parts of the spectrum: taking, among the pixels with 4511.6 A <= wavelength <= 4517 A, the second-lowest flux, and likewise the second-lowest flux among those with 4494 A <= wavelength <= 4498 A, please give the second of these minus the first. -0.13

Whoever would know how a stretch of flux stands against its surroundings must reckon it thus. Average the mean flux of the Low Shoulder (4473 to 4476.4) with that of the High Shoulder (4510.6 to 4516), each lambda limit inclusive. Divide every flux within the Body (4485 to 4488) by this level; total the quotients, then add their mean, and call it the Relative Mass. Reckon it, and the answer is 4.08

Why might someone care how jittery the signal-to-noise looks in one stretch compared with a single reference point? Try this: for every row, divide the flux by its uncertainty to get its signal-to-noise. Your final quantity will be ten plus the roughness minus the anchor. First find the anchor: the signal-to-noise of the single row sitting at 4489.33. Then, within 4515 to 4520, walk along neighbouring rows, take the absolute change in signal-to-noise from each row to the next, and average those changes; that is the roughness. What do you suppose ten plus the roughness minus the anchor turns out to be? -5.6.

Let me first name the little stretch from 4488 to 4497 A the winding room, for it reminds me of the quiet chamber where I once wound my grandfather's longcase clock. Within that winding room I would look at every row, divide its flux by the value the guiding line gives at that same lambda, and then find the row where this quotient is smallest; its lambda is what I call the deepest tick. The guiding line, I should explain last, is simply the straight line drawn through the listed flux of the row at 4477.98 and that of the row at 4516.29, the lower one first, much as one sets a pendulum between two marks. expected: 4494.50 A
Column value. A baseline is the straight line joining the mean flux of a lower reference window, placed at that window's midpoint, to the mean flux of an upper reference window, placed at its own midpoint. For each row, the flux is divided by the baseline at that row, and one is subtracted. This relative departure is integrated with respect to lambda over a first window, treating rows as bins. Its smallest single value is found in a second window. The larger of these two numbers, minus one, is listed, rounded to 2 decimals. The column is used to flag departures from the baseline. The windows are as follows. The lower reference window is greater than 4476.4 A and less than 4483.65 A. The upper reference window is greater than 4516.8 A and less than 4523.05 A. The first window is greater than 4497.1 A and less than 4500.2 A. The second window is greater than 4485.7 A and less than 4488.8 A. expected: -0.85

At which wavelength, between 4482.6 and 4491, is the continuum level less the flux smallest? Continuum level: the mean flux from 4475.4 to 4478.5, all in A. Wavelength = 4484.17 A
